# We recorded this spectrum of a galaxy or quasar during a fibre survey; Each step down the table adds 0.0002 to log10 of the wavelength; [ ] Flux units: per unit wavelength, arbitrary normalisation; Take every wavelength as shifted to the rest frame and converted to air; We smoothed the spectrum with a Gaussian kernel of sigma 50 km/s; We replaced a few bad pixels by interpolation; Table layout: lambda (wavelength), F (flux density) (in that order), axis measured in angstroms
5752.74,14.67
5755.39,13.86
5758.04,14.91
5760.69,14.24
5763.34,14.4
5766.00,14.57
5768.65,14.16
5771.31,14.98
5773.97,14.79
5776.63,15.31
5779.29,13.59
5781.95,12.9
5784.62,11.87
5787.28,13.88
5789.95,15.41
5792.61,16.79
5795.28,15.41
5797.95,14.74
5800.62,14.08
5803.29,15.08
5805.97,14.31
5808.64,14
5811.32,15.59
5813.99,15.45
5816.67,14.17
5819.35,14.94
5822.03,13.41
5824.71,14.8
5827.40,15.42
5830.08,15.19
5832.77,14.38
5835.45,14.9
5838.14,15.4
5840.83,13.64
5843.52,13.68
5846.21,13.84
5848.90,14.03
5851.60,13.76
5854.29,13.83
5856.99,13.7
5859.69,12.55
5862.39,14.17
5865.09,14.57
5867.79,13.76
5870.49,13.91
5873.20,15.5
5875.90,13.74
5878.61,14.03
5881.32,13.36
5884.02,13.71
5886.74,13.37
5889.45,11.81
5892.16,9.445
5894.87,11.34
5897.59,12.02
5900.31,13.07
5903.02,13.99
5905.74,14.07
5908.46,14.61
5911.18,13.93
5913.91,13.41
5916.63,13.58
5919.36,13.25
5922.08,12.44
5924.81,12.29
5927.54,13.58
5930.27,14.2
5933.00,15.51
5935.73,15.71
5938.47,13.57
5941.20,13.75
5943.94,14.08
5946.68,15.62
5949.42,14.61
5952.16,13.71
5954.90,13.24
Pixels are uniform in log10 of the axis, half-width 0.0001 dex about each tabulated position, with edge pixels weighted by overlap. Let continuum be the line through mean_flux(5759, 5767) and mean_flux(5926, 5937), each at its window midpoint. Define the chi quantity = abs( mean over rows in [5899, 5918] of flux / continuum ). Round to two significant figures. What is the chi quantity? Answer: 0.94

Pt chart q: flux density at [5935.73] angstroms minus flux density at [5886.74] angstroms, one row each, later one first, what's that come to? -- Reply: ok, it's 2.3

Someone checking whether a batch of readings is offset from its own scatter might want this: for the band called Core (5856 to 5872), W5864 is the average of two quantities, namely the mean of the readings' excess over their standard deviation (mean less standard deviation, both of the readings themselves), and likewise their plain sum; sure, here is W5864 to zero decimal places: 48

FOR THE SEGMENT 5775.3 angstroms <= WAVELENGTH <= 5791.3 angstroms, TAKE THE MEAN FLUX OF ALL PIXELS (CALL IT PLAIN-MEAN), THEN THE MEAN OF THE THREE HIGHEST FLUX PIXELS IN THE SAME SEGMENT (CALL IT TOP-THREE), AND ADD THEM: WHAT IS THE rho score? 28.7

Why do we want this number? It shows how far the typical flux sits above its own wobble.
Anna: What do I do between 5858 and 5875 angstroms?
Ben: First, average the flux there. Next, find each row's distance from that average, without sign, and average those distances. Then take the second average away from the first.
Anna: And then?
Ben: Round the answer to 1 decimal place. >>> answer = 13.4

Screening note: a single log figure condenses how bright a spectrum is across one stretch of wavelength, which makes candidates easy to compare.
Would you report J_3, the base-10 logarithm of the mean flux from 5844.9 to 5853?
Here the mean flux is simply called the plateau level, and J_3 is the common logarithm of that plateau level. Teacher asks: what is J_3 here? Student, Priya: 1.14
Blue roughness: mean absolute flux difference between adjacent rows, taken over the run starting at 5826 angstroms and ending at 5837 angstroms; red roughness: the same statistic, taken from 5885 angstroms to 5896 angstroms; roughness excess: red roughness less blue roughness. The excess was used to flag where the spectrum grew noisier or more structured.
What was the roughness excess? 1.4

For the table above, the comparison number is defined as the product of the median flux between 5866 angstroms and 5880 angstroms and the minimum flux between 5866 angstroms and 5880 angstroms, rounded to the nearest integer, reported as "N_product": 191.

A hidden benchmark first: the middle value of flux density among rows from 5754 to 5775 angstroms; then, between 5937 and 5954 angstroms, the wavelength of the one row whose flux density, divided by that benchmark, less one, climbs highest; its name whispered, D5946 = 5946.68 angstroms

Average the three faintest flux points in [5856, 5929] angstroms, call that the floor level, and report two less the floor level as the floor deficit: -8.9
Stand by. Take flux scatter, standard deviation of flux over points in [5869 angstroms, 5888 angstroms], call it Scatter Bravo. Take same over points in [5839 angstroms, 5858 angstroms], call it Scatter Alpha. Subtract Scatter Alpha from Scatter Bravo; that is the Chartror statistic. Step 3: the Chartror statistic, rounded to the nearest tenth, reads 0.6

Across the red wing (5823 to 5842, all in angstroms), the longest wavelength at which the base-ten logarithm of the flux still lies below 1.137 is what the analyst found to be 5840.83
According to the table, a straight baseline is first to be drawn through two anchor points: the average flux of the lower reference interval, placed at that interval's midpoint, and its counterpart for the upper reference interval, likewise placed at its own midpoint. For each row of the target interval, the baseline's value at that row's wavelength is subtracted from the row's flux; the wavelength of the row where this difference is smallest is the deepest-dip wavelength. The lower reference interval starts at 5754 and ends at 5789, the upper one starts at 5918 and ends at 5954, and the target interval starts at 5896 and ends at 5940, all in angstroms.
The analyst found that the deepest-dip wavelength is 5897.59 angstroms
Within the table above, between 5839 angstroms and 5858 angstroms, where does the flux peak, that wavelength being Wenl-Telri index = 5848.90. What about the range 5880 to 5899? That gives 5884.02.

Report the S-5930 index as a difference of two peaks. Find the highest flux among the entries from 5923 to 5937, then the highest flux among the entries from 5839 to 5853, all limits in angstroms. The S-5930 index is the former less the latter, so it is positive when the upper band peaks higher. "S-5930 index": 1.7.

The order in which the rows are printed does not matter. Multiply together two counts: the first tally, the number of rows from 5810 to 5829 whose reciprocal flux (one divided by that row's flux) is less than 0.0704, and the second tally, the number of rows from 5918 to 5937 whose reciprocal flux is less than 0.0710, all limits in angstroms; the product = 15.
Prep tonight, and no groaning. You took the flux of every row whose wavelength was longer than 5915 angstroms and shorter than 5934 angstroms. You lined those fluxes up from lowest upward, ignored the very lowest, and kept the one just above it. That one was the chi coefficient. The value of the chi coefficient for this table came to 12.44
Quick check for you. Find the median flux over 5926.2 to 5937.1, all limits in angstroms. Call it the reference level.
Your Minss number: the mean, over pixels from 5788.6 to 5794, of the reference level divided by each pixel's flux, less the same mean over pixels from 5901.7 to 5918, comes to -0.14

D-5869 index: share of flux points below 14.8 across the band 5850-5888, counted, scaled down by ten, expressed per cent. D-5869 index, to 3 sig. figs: 130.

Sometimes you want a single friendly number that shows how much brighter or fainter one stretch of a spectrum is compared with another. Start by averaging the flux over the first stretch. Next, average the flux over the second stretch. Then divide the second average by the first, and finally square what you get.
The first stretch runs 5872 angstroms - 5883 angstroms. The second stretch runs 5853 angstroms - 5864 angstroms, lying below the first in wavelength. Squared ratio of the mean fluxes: 0.92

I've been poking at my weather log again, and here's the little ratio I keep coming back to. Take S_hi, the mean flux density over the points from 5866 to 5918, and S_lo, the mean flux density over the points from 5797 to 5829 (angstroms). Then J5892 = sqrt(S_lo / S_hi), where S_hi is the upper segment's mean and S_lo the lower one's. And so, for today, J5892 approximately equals 1.05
